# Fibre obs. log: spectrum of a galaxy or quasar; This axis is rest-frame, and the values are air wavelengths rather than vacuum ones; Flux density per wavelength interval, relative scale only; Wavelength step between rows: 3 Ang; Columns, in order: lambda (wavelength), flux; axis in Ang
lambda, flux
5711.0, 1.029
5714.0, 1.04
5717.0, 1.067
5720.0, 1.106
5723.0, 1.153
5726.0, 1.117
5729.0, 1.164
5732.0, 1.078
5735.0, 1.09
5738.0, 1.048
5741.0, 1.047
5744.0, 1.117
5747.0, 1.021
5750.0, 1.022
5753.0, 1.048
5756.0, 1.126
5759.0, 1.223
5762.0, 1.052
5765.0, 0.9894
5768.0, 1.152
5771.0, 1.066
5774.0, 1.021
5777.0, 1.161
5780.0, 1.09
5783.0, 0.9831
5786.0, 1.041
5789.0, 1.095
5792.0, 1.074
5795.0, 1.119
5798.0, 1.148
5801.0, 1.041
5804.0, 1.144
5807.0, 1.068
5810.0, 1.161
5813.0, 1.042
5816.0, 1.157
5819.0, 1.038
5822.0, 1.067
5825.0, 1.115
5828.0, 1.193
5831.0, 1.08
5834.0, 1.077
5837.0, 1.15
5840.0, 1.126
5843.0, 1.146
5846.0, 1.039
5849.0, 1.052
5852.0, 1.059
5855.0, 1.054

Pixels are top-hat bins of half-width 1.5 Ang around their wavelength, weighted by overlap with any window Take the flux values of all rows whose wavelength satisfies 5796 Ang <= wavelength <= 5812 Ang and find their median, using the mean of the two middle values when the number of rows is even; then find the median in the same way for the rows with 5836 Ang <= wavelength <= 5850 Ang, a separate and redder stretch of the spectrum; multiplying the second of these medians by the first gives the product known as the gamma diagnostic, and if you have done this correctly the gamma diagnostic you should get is 1.29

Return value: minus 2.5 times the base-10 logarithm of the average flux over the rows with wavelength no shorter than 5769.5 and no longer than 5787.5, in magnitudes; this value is -0.064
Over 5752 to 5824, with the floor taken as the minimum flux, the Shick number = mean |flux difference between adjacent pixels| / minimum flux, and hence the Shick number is 0.088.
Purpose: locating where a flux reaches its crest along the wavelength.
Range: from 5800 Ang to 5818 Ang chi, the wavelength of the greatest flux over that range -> 5810.0 Ang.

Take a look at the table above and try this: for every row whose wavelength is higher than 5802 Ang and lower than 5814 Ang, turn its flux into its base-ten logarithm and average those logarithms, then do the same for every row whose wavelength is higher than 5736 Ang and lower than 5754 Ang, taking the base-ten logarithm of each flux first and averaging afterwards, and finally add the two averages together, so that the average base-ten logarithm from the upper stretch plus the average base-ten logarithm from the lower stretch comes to 0.064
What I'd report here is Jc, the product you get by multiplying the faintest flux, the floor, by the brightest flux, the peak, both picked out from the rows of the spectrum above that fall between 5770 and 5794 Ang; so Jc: 1.14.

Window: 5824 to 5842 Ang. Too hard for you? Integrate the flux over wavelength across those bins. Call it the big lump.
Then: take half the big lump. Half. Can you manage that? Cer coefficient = 10.1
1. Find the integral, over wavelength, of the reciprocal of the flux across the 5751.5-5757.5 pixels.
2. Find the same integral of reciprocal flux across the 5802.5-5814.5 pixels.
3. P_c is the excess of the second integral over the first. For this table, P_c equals 5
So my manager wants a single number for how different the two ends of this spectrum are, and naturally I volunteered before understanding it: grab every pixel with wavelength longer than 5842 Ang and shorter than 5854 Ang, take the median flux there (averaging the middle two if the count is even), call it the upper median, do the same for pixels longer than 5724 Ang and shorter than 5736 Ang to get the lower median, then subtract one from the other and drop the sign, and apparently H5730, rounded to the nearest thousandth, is 0.048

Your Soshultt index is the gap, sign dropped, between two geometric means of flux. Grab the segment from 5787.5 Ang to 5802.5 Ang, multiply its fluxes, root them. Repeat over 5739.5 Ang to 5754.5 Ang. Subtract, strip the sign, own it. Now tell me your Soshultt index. 0.044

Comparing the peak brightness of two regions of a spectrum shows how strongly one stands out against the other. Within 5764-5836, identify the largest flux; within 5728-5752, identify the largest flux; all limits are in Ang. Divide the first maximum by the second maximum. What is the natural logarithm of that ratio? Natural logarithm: 0.025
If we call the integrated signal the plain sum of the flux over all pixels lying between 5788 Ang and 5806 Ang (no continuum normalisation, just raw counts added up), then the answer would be 6.62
